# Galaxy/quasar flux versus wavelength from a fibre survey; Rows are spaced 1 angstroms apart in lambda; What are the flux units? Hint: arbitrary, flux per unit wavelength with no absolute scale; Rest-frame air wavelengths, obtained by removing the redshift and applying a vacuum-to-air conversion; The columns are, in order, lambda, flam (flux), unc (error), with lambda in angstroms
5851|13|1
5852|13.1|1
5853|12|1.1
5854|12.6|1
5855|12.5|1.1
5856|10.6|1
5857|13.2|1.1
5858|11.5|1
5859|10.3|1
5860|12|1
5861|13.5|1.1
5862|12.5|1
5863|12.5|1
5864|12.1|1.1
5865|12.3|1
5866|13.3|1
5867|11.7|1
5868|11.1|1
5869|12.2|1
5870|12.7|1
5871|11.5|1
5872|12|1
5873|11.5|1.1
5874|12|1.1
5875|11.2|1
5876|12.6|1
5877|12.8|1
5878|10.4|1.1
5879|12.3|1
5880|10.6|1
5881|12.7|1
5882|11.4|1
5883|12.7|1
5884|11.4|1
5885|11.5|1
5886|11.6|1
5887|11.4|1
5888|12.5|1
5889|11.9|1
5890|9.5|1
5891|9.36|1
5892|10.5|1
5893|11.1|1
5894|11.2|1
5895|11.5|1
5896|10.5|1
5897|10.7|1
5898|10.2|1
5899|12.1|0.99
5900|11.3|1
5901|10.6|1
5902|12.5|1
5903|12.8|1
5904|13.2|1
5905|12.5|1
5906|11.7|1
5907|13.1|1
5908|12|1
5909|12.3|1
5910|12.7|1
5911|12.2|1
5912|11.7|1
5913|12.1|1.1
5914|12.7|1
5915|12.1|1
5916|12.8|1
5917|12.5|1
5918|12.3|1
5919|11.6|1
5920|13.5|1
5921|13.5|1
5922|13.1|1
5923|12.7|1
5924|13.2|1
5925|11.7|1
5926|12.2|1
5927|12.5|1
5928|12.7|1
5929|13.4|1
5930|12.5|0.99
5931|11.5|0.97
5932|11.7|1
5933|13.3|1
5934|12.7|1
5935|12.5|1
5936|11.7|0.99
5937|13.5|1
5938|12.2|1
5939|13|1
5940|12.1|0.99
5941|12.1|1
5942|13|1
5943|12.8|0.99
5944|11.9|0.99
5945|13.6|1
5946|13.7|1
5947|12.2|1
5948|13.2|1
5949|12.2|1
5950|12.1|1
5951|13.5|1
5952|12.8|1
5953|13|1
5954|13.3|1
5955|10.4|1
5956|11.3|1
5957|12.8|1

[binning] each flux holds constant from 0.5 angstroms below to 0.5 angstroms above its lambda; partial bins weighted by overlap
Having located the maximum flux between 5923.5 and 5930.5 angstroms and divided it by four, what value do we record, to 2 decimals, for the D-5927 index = 3.35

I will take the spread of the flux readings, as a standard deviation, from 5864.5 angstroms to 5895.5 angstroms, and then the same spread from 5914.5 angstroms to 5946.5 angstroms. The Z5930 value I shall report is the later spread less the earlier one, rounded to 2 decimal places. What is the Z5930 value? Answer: -0.27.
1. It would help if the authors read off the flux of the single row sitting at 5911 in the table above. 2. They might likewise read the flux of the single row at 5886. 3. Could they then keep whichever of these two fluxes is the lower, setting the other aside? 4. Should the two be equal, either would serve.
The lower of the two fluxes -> 11.60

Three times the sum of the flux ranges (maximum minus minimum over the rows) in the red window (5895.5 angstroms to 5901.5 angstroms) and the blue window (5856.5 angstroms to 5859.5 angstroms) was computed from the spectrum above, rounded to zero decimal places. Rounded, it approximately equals 14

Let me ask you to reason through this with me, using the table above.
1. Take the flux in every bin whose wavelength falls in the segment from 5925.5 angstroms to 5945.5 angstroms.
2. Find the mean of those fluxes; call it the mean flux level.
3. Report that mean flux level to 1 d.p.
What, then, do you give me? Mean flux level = 12.5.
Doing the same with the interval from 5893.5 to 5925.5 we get 12.1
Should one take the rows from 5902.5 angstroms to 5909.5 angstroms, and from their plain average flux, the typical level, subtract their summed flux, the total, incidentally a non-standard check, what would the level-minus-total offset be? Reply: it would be -75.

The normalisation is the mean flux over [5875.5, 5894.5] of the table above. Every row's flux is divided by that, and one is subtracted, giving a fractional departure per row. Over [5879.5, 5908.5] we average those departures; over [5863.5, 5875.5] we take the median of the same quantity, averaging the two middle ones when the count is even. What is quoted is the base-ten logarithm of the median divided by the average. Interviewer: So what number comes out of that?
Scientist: 0.9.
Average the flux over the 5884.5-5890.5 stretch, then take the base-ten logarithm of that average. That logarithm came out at 1.06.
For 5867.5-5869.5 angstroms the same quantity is 1.07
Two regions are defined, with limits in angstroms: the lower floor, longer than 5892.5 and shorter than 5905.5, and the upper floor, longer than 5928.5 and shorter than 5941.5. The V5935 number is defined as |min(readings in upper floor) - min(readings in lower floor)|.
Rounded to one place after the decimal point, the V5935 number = 1.3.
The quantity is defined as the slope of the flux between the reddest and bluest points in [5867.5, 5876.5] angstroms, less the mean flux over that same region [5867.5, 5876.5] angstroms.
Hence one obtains -11.7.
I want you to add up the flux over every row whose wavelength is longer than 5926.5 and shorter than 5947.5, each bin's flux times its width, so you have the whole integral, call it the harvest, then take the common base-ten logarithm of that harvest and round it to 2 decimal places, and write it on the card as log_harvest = 2.42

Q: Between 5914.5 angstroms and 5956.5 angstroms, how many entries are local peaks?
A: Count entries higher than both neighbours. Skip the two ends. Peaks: 11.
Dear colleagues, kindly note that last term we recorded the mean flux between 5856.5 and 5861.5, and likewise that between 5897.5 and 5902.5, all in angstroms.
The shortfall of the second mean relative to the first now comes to 0.8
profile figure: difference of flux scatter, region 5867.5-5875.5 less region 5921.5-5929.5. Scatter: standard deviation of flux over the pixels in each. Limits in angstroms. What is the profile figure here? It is -0.01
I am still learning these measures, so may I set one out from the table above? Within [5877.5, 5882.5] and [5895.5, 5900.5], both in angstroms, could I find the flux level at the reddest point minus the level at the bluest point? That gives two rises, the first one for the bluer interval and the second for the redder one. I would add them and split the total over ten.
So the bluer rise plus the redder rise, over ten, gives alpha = 0.18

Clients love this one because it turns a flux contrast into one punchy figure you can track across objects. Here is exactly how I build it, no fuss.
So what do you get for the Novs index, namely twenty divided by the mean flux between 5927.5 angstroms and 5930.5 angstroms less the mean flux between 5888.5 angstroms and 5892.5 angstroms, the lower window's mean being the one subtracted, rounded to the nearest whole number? 8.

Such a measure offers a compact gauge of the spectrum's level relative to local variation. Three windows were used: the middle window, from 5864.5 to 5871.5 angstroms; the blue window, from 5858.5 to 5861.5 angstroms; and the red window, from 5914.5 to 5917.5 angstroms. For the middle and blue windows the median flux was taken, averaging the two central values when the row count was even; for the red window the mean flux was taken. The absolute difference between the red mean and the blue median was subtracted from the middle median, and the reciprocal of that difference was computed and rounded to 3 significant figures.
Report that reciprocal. 0.0852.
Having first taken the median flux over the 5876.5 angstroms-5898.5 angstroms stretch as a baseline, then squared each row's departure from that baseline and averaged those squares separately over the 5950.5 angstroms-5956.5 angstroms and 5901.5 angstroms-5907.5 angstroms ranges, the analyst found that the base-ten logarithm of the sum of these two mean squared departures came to 0.60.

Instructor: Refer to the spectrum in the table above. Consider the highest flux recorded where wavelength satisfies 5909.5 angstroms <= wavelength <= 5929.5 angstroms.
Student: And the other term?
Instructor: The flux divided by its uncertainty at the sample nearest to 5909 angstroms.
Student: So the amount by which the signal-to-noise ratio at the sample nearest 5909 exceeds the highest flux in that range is -1.20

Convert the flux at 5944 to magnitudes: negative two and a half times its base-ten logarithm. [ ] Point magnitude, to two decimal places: -2.69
